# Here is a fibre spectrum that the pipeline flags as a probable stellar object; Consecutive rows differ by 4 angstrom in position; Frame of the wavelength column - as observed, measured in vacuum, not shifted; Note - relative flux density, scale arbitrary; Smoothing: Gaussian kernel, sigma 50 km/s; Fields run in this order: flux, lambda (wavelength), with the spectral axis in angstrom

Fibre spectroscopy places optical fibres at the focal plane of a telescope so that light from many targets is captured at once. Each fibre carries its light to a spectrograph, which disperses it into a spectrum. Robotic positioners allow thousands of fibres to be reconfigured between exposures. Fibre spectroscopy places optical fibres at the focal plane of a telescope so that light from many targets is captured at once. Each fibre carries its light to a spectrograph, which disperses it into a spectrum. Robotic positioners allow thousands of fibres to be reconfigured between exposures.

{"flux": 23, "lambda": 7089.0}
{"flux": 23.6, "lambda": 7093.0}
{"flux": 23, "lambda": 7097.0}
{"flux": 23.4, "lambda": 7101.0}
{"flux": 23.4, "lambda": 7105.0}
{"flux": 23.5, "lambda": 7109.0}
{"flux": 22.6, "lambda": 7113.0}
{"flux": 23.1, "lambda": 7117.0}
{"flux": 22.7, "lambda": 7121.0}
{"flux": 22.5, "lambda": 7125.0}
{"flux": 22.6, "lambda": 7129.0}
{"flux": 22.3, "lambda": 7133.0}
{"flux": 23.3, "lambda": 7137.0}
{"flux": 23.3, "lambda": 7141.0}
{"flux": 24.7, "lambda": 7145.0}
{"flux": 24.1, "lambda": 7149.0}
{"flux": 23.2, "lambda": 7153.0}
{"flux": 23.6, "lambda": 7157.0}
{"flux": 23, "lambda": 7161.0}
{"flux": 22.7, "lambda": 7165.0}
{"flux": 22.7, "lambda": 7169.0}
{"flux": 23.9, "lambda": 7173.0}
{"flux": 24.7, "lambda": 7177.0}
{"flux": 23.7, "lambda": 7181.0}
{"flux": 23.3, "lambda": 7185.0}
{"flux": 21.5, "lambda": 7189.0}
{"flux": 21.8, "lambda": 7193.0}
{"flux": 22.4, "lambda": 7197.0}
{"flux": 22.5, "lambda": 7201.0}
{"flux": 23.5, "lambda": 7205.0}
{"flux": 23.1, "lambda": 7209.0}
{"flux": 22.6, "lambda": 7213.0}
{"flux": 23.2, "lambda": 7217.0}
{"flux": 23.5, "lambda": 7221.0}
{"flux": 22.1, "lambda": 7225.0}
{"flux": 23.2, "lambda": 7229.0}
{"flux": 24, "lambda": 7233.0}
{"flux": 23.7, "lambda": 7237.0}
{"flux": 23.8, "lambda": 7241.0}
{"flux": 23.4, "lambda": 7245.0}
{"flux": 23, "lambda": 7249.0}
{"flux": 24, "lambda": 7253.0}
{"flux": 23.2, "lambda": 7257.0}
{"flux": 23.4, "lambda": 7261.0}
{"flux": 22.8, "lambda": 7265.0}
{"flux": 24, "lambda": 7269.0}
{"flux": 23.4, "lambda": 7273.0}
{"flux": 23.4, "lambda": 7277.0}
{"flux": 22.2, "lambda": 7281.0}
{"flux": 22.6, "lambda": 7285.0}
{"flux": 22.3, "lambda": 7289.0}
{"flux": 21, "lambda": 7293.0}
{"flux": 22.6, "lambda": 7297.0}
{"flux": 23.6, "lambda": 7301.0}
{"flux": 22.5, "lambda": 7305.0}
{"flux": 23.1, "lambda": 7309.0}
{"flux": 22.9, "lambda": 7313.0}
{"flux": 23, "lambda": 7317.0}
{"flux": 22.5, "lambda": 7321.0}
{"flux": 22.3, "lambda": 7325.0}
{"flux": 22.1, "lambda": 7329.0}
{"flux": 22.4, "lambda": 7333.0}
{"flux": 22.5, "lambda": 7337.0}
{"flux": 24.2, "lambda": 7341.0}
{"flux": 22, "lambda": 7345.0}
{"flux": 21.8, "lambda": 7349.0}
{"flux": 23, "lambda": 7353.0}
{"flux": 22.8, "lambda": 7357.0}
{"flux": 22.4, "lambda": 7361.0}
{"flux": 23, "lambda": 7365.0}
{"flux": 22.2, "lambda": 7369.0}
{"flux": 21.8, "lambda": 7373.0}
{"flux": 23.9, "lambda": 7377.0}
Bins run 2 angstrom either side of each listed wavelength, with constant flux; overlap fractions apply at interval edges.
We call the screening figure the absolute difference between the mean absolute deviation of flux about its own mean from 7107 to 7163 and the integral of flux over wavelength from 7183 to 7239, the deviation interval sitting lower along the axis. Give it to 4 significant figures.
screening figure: 1281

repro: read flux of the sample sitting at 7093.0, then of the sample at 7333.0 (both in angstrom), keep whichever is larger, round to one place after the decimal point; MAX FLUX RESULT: 23.6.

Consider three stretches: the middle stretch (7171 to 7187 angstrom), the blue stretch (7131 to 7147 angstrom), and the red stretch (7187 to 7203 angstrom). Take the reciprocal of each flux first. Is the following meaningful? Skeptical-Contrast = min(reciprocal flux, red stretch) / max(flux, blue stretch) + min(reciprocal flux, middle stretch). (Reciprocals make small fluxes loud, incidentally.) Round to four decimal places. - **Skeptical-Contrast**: 0.0423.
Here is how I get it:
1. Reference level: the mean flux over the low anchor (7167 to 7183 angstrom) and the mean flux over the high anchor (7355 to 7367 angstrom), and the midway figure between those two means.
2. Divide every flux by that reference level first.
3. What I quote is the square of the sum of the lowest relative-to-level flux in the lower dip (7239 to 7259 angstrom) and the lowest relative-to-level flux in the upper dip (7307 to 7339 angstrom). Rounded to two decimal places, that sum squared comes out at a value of 3.77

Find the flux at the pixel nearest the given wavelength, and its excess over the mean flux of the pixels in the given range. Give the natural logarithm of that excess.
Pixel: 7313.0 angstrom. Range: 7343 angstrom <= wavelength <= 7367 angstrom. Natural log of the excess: -0.92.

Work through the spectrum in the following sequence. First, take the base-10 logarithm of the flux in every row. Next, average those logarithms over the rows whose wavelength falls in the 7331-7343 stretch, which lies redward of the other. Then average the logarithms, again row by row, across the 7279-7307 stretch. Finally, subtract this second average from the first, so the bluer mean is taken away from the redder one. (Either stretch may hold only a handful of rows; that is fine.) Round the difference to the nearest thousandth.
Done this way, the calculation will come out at 0.012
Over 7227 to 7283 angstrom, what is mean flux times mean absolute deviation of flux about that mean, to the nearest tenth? 8.6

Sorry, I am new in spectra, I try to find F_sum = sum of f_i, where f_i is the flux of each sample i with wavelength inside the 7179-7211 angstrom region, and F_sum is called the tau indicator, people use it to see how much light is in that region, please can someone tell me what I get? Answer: 182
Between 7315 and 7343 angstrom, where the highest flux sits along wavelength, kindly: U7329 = 7341.0 angstrom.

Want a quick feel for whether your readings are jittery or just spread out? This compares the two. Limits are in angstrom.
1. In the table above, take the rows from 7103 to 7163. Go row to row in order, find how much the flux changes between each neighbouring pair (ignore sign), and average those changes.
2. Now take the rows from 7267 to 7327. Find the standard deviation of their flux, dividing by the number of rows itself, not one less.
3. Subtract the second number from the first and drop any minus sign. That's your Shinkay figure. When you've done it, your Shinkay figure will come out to 0.17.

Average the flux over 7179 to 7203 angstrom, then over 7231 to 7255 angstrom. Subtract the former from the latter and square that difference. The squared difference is 1.2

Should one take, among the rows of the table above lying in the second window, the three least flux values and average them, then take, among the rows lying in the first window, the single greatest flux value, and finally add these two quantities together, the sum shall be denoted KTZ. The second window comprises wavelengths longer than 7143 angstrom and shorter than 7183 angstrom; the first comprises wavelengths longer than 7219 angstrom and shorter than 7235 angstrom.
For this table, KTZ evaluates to 46.8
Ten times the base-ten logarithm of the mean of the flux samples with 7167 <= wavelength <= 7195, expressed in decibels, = 13.63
